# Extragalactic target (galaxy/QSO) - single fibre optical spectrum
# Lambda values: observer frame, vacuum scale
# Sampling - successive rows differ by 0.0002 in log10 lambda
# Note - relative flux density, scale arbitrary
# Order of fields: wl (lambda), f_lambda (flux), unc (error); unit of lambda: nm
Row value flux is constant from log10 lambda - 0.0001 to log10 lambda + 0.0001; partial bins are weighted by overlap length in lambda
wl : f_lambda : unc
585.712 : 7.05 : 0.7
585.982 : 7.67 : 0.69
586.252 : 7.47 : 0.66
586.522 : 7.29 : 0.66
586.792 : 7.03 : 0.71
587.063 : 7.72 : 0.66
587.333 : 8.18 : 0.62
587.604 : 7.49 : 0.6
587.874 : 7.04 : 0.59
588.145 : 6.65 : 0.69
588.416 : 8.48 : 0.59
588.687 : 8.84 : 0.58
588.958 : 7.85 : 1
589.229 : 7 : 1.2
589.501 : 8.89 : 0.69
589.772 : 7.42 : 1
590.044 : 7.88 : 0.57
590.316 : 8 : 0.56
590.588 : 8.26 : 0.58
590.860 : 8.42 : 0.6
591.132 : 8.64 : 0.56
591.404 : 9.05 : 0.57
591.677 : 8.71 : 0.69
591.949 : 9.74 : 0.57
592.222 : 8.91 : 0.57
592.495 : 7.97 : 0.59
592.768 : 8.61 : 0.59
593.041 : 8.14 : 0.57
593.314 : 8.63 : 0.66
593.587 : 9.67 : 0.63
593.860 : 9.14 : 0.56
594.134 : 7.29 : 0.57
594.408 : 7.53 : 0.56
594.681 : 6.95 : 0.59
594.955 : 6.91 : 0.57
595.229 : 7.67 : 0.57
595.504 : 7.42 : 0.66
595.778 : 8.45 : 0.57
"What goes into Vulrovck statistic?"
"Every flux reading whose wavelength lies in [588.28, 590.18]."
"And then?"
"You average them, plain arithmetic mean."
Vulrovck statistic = 8.1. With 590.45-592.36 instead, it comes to 8.8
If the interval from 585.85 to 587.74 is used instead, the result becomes 7.5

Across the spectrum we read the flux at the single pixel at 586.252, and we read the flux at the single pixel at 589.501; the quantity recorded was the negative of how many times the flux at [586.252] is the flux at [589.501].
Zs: -0.84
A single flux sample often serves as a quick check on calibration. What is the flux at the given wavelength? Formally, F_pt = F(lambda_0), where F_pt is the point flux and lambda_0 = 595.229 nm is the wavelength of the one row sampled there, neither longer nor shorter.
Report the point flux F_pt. 7.67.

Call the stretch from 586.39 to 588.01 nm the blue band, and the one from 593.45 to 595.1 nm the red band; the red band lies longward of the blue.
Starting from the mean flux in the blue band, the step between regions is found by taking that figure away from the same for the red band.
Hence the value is 0.46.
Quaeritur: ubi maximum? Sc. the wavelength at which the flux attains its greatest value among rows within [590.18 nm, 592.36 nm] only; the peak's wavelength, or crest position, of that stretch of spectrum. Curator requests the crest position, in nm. 591.949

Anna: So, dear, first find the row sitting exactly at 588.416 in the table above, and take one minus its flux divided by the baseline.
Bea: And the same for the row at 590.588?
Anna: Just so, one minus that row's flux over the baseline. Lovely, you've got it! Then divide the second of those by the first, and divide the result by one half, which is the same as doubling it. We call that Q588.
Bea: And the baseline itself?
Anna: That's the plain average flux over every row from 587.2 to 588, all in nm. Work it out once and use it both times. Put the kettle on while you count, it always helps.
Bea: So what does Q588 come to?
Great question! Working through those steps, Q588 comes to 1.5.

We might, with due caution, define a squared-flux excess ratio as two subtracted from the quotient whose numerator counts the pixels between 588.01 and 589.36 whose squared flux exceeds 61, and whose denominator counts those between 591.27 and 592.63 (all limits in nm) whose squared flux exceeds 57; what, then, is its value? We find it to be -1.40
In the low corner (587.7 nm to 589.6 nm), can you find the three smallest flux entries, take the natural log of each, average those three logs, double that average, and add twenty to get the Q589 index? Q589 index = 23.9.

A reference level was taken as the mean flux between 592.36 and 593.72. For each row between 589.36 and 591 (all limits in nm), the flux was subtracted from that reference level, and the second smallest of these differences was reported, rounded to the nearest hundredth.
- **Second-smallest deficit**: 0.18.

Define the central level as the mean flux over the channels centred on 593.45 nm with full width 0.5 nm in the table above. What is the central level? 9.15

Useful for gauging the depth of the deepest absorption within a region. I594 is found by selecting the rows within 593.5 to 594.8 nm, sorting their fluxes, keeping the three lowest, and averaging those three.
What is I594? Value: 7.26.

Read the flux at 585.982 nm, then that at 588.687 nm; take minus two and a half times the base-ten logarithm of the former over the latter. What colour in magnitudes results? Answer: 0.15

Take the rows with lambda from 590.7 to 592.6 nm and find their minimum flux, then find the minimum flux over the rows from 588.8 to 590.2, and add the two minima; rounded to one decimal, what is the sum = 15.0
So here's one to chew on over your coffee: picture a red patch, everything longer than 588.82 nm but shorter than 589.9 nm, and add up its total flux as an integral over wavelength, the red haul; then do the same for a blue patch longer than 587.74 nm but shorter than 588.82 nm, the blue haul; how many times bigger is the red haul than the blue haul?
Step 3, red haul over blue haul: 1.0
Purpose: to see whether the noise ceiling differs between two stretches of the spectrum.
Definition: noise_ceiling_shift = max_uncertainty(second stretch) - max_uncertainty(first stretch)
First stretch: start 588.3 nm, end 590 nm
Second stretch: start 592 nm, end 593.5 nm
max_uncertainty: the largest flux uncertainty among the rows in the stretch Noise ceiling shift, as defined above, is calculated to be -0.54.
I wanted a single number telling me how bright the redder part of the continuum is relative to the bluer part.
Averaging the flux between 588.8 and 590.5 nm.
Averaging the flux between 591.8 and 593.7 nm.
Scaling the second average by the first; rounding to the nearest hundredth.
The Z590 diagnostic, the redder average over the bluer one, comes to 1.12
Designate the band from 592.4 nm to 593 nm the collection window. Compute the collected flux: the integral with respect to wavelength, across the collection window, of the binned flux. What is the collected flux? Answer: 5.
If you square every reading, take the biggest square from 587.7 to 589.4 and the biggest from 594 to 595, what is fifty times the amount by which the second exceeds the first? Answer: -1072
